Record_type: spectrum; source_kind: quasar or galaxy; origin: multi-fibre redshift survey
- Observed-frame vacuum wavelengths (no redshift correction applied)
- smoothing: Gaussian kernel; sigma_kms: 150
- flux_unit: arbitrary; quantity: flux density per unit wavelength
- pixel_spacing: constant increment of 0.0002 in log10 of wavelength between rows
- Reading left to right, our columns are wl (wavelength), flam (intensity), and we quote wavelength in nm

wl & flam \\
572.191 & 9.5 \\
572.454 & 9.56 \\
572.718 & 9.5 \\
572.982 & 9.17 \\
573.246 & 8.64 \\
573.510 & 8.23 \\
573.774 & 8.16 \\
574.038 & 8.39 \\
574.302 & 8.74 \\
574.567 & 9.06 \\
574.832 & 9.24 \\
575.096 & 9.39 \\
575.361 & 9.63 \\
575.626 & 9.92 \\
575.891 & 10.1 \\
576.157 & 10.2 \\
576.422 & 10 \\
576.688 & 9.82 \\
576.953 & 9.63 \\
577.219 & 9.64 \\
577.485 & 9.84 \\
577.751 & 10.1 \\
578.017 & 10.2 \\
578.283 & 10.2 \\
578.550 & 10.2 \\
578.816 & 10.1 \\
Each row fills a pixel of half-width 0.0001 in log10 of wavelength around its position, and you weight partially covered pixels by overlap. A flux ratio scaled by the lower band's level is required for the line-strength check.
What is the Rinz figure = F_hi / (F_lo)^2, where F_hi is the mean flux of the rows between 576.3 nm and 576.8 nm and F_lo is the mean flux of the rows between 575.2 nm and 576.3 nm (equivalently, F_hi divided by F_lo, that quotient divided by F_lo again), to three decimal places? 0.100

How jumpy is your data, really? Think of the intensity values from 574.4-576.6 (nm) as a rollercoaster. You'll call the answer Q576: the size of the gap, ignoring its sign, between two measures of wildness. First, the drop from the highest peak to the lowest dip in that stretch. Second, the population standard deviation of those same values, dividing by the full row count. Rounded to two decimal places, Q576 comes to 0.74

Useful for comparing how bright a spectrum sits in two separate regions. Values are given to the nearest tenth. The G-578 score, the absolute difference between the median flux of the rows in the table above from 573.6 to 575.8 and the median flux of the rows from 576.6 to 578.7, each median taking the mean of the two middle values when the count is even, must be 0.8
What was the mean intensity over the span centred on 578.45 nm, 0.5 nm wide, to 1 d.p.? 10.2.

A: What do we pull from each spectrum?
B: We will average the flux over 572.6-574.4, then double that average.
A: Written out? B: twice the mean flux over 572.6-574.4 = 17.4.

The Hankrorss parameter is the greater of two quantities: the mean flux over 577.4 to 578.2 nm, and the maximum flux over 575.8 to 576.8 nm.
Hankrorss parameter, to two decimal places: 10.20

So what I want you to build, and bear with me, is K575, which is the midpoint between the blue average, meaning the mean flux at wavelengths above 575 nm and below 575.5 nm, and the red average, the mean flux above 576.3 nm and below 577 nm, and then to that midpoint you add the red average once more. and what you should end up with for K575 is 19.5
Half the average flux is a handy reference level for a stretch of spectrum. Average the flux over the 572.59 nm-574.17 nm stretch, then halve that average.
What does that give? 4.34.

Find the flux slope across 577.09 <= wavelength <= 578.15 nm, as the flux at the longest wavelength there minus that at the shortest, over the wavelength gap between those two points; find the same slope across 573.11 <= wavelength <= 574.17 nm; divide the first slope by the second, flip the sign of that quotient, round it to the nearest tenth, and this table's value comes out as 2.2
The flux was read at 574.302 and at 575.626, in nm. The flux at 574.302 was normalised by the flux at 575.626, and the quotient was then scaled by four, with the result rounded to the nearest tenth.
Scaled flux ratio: 3.5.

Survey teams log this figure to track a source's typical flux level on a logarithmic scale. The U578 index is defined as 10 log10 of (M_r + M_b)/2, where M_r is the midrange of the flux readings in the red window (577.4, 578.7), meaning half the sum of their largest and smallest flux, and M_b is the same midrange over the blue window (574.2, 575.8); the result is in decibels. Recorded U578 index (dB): 9.86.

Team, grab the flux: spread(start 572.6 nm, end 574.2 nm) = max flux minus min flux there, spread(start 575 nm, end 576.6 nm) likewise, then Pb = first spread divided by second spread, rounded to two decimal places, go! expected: 1.65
